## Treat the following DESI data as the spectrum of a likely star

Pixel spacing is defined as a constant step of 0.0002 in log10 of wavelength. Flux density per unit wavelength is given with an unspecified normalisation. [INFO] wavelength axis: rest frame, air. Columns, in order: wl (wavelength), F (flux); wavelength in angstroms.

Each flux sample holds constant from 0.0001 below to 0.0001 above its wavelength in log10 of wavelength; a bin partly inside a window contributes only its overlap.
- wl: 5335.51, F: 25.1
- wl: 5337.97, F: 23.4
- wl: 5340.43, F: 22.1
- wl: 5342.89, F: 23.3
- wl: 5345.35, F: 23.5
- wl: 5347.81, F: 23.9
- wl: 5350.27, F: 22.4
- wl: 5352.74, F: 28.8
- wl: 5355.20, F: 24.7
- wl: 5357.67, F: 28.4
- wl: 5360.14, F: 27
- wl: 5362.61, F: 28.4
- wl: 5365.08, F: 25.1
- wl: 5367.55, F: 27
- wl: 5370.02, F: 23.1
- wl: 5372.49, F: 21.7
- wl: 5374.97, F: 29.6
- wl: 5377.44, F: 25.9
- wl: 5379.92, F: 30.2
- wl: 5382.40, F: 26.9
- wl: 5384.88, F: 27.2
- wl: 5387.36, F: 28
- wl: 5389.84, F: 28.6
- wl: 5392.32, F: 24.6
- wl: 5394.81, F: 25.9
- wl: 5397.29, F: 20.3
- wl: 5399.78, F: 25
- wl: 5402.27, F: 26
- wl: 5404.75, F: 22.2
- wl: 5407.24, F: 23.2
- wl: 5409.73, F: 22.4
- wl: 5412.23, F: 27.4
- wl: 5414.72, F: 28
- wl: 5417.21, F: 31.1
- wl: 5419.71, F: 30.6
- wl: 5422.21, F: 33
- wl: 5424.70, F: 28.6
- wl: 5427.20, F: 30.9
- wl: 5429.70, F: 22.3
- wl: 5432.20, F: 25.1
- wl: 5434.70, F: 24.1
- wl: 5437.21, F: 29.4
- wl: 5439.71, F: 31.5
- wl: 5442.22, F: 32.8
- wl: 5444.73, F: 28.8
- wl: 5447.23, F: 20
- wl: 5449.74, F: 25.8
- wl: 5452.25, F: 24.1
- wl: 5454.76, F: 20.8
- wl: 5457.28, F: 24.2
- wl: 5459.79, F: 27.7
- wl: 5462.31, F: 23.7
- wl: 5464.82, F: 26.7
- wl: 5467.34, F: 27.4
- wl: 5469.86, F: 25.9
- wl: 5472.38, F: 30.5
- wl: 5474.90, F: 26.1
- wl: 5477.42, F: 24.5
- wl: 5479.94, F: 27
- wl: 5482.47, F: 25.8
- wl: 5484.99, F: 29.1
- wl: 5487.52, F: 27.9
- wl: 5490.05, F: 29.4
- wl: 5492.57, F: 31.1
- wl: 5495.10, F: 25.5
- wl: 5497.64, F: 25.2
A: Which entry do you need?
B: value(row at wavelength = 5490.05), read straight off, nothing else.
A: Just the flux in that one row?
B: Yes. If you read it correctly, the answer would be 29.4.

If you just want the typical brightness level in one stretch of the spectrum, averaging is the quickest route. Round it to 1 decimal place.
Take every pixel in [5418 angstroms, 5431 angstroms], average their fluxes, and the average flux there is 29.1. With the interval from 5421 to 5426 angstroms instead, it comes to 30.8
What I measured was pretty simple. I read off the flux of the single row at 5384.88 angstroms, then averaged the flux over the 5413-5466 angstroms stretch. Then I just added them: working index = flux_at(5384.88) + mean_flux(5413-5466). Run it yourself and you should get 54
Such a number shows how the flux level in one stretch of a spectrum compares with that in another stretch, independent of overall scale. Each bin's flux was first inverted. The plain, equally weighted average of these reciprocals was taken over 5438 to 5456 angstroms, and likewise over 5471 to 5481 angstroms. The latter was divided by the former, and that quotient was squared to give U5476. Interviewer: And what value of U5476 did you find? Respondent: 0.90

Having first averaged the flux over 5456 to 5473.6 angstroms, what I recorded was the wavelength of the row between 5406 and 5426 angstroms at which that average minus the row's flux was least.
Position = 5422.21 angstroms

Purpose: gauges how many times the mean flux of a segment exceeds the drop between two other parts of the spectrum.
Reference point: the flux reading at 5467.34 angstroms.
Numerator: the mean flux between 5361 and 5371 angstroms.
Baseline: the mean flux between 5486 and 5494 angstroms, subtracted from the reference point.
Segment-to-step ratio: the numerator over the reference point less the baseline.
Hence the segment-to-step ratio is -13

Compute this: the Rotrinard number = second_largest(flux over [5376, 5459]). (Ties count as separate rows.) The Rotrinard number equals 32.8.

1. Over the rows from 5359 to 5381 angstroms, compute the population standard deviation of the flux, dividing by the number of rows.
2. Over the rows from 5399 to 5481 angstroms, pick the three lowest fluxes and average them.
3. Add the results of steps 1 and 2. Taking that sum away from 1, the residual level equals -22.7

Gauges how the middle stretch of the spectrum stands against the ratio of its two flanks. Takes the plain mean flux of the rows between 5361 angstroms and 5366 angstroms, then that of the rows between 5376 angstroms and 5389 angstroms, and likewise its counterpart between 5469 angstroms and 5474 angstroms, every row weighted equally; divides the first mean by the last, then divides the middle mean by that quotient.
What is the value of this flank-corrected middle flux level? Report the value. 29.1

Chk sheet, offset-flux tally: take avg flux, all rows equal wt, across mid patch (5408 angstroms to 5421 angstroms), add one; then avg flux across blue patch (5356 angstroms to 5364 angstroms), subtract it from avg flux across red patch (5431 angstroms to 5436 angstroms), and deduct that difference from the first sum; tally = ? 32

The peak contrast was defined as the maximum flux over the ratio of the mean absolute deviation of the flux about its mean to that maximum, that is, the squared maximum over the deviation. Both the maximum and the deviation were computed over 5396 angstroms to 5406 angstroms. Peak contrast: 318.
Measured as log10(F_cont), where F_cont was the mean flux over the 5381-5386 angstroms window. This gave 1.43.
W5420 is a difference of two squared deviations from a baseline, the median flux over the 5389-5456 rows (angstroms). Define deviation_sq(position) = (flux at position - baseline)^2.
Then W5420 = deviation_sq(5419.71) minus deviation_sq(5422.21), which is -28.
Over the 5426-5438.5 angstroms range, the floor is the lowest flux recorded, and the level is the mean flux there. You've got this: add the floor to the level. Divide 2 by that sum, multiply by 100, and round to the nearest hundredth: 4.11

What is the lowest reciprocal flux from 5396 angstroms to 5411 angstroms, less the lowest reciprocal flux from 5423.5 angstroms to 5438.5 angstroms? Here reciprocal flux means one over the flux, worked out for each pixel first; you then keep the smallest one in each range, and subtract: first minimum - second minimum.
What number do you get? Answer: 0.0061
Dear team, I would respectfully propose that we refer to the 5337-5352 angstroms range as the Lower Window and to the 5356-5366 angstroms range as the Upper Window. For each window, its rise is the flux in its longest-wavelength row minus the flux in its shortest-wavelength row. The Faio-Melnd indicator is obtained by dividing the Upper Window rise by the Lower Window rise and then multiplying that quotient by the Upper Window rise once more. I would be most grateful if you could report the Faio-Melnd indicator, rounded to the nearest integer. -11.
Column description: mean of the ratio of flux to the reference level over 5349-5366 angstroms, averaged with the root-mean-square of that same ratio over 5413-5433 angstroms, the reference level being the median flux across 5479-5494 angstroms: 0.97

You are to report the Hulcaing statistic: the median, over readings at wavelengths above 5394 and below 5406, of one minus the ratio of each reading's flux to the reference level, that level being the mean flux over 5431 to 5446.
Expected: 0.13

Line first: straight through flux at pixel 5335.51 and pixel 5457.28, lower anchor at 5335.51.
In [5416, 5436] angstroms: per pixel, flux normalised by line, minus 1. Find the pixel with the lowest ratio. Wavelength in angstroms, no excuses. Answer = 5429.70 angstroms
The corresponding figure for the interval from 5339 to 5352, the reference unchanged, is 5340.43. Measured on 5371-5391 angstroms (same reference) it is 5372.49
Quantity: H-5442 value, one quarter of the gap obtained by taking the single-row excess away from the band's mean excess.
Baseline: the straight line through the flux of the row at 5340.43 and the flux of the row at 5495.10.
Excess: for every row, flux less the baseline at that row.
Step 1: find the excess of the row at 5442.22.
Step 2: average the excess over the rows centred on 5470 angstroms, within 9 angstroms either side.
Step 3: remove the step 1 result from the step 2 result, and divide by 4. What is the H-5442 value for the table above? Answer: -1.75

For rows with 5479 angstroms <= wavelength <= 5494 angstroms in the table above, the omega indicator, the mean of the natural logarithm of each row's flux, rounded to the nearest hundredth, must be 3.34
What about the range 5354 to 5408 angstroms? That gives 3.25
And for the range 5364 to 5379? 3.23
